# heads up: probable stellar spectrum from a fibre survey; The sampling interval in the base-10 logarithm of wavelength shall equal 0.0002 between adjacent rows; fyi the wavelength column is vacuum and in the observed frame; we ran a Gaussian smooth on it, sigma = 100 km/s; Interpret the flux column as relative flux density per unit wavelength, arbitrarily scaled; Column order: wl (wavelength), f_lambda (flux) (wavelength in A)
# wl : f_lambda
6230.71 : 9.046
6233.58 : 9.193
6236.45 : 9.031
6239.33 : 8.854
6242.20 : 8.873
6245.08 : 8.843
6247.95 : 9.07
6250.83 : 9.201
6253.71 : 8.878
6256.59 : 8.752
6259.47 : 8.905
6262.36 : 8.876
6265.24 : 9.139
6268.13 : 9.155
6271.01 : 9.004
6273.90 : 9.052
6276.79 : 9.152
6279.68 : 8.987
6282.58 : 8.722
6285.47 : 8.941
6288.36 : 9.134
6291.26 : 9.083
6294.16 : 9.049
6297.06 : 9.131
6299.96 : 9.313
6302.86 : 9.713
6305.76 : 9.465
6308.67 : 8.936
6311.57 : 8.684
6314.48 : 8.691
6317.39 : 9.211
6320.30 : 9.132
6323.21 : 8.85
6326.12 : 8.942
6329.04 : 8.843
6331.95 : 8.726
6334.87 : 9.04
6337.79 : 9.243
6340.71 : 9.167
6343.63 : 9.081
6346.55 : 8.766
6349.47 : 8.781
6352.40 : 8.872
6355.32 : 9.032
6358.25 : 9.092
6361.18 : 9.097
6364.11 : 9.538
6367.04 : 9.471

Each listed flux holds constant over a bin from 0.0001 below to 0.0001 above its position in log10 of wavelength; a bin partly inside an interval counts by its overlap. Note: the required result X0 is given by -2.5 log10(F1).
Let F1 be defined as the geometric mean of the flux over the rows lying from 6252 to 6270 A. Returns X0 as -2.38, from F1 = 8.95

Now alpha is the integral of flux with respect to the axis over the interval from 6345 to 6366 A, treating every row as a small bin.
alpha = 190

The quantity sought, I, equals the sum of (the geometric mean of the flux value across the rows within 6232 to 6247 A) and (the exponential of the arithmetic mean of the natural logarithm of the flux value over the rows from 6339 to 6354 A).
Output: 17.9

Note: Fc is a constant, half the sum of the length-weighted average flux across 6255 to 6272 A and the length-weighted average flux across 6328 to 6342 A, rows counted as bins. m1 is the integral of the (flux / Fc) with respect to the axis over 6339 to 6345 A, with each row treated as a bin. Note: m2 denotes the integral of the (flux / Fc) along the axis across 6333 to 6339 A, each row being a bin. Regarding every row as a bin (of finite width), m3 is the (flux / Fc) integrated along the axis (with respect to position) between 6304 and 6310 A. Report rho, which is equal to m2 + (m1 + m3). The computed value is 18.3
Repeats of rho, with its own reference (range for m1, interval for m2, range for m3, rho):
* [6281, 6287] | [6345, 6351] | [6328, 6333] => 16.7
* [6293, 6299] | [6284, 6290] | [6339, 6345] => 18.2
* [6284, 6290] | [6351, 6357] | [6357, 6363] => 18.1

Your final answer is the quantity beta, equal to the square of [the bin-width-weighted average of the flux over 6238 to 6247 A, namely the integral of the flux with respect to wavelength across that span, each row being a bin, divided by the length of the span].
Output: 78.7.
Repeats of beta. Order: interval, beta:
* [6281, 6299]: 81.3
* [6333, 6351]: 81.1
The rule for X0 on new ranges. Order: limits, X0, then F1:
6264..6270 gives -2.40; 9.15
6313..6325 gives -2.38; 8.97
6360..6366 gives -2.42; 9.31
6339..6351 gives -2.38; 8.95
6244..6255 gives -2.39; 9.00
